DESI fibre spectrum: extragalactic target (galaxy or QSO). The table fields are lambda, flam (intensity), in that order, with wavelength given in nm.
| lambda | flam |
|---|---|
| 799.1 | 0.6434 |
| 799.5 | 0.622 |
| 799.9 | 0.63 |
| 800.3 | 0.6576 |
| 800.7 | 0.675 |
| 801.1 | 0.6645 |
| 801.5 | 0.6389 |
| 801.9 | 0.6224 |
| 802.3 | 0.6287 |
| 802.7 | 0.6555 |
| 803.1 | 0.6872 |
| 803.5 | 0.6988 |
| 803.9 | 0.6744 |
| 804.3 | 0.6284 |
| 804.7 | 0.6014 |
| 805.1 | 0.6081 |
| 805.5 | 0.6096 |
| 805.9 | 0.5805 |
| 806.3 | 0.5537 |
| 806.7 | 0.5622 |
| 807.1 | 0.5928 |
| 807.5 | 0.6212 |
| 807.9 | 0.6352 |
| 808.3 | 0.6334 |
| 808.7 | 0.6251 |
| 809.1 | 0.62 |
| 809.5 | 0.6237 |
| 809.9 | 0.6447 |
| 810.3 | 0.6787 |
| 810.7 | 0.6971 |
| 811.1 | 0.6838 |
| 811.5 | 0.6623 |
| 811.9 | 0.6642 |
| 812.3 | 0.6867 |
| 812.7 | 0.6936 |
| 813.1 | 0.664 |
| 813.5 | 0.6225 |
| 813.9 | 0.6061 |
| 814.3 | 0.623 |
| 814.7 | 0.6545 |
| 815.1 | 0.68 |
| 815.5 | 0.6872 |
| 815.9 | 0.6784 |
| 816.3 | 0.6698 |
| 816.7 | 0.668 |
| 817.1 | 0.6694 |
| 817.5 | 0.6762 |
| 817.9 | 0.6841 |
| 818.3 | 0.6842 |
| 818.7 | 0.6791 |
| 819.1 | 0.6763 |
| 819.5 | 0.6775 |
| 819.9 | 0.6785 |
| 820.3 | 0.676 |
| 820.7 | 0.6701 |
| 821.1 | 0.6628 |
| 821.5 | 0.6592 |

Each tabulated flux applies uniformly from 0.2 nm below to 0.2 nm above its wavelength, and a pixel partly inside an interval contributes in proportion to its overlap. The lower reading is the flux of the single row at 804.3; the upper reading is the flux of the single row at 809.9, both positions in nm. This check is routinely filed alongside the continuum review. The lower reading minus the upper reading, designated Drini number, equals -0.016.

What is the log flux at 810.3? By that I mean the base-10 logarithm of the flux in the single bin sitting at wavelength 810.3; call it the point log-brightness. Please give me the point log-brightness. -0.168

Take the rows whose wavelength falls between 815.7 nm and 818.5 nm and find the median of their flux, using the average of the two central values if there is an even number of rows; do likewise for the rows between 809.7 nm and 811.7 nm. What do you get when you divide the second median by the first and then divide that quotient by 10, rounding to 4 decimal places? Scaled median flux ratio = 0.1004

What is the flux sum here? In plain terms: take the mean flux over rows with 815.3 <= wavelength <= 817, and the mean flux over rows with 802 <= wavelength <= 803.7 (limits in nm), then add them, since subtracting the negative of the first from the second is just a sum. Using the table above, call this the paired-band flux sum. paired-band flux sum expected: 1.34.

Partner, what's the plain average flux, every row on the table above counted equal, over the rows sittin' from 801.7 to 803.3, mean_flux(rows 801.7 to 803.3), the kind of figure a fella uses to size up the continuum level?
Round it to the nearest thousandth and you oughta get 0.648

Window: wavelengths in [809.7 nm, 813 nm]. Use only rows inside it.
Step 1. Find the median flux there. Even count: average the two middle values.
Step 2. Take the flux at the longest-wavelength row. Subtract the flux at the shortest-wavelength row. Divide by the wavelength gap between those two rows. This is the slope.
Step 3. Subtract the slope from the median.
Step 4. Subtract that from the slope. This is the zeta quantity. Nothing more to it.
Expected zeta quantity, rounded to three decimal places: -0.646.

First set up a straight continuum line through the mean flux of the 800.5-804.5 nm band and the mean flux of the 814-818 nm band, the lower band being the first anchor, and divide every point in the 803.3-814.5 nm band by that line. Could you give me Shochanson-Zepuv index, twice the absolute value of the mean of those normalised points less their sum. 52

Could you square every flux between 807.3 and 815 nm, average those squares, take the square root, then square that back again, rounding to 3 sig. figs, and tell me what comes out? 0.423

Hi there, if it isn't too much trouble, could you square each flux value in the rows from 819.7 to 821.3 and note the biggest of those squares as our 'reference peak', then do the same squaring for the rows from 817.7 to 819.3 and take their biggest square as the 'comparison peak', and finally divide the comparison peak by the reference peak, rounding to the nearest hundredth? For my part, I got 1.02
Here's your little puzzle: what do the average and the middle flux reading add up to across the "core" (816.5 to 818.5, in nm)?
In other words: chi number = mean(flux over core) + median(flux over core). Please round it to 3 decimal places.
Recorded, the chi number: 1.353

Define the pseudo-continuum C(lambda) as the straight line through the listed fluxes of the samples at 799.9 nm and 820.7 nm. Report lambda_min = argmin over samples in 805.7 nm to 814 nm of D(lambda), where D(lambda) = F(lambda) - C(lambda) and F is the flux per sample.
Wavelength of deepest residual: 806.3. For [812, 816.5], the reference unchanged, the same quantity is 813.9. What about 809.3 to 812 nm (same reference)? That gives 809.5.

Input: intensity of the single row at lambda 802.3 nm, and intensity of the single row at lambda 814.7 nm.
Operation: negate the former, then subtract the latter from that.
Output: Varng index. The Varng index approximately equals -1.28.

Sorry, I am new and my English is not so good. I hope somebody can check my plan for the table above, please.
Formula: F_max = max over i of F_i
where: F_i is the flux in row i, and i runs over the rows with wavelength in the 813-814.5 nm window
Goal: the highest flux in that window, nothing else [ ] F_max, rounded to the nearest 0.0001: 0.6640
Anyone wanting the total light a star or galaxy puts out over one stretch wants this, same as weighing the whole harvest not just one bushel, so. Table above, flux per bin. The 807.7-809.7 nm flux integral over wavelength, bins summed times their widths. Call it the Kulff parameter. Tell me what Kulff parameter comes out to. 1.255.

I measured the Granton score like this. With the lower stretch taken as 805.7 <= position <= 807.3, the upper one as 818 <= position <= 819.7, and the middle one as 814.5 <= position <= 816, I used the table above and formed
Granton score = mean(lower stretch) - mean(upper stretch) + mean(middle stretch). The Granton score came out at 0.568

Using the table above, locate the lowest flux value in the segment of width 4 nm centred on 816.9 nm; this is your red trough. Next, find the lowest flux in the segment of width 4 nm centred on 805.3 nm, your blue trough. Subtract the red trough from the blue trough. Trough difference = -0.11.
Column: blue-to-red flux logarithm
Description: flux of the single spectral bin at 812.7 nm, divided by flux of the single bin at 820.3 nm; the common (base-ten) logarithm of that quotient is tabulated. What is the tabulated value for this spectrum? 0.011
